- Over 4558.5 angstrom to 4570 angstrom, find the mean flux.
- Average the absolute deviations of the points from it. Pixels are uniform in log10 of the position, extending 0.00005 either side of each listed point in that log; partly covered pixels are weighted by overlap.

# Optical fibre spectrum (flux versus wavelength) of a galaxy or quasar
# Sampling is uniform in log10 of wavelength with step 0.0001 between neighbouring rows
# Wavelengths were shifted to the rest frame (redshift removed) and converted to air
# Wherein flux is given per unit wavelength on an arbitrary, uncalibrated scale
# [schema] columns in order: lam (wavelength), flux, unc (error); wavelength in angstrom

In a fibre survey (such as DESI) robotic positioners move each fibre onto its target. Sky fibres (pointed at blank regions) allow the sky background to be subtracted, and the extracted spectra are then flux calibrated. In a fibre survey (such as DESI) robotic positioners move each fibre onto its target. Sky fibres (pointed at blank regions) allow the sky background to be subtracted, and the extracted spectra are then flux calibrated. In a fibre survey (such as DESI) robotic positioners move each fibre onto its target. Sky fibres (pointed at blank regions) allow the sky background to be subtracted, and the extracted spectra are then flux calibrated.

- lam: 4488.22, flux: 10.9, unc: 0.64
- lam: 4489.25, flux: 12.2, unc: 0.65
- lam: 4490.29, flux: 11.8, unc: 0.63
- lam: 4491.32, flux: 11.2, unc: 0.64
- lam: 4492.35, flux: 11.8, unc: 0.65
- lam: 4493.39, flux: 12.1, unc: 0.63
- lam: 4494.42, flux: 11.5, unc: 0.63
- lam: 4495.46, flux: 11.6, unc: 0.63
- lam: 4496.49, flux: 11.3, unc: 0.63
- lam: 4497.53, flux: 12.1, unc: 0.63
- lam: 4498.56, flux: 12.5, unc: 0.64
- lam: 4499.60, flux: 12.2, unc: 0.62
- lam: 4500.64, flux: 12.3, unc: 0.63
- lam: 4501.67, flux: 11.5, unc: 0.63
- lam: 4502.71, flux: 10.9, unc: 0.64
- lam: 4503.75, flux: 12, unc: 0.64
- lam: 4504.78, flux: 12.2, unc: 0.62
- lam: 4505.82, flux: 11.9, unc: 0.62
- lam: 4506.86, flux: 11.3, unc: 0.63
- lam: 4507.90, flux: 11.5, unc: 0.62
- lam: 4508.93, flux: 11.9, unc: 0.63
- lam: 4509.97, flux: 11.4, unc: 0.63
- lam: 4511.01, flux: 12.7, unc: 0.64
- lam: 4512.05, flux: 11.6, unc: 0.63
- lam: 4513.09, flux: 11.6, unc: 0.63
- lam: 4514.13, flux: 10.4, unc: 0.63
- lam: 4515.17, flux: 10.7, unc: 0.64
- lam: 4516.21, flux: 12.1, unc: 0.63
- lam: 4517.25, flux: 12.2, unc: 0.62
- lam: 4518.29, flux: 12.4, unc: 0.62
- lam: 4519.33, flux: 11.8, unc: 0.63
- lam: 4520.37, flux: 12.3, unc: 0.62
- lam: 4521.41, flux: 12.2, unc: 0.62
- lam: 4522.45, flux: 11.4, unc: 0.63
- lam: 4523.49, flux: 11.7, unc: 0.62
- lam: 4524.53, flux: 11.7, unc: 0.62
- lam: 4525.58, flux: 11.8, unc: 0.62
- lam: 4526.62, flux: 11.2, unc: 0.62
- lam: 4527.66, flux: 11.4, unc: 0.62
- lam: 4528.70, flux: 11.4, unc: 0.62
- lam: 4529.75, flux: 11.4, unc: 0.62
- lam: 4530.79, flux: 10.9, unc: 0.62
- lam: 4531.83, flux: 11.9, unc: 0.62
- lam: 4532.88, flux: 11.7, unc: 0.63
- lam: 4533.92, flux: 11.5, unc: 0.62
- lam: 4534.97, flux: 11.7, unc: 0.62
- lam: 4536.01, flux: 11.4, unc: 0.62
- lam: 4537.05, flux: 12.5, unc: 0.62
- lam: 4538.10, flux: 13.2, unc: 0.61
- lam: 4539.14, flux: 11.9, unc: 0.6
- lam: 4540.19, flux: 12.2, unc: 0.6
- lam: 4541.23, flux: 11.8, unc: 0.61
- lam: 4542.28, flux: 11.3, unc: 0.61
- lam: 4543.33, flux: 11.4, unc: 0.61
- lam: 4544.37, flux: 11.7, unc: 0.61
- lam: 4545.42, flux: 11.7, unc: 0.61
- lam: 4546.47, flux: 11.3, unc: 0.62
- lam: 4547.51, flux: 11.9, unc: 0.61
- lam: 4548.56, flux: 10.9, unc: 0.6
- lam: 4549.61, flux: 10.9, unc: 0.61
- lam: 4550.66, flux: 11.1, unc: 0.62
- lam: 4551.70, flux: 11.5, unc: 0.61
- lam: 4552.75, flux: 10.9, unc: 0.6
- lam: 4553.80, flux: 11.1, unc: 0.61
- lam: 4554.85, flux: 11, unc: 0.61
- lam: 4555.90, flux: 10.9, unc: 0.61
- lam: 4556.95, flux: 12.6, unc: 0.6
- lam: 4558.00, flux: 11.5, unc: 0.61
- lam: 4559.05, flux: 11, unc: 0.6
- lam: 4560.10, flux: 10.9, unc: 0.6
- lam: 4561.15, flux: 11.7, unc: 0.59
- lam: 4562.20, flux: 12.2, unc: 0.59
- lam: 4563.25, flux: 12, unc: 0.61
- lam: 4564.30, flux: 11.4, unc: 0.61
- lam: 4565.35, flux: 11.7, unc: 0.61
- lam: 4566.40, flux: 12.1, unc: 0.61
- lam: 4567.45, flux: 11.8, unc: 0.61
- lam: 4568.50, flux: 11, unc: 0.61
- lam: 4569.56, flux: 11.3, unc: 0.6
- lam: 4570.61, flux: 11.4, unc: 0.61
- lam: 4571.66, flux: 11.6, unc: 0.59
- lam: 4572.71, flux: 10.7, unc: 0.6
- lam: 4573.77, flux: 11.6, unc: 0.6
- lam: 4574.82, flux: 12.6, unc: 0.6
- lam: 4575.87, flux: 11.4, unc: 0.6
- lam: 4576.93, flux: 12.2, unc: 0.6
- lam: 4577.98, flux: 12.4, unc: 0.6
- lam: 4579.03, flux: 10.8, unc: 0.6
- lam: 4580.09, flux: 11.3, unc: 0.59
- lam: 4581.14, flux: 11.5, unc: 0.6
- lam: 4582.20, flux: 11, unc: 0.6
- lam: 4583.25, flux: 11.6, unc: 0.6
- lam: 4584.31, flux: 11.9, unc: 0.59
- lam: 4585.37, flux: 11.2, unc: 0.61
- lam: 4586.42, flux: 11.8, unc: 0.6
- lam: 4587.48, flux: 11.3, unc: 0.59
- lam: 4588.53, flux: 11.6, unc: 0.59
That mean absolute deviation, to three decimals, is 0.395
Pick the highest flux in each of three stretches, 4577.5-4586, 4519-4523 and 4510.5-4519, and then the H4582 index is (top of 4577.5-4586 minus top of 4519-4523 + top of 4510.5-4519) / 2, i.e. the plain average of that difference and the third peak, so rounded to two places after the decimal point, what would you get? 6.40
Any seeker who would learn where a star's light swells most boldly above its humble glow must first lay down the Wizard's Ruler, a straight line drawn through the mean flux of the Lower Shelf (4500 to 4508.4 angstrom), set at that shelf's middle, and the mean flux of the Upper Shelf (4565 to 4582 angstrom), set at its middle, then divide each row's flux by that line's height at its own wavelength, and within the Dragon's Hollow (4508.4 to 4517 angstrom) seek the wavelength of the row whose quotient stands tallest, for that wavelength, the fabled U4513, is 4511.01 angstrom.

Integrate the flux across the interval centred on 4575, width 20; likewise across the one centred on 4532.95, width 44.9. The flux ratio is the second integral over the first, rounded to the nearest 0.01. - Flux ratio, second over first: 2.25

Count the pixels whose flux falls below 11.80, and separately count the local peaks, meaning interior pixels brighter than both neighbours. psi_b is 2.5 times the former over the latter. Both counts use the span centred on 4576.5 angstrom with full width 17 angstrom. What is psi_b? 7.5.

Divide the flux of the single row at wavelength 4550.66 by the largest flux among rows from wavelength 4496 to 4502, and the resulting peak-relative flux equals 0.89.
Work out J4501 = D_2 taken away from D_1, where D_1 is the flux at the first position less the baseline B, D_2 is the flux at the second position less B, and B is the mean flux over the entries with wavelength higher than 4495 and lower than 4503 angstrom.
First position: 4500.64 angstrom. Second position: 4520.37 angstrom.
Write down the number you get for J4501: 0.0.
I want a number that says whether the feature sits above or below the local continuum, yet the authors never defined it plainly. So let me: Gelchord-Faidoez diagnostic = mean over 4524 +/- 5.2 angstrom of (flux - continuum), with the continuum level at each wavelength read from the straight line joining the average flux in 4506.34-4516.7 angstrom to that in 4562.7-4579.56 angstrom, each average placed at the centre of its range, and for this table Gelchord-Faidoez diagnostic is 0.15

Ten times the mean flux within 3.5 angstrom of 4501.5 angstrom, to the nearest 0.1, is 119.4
